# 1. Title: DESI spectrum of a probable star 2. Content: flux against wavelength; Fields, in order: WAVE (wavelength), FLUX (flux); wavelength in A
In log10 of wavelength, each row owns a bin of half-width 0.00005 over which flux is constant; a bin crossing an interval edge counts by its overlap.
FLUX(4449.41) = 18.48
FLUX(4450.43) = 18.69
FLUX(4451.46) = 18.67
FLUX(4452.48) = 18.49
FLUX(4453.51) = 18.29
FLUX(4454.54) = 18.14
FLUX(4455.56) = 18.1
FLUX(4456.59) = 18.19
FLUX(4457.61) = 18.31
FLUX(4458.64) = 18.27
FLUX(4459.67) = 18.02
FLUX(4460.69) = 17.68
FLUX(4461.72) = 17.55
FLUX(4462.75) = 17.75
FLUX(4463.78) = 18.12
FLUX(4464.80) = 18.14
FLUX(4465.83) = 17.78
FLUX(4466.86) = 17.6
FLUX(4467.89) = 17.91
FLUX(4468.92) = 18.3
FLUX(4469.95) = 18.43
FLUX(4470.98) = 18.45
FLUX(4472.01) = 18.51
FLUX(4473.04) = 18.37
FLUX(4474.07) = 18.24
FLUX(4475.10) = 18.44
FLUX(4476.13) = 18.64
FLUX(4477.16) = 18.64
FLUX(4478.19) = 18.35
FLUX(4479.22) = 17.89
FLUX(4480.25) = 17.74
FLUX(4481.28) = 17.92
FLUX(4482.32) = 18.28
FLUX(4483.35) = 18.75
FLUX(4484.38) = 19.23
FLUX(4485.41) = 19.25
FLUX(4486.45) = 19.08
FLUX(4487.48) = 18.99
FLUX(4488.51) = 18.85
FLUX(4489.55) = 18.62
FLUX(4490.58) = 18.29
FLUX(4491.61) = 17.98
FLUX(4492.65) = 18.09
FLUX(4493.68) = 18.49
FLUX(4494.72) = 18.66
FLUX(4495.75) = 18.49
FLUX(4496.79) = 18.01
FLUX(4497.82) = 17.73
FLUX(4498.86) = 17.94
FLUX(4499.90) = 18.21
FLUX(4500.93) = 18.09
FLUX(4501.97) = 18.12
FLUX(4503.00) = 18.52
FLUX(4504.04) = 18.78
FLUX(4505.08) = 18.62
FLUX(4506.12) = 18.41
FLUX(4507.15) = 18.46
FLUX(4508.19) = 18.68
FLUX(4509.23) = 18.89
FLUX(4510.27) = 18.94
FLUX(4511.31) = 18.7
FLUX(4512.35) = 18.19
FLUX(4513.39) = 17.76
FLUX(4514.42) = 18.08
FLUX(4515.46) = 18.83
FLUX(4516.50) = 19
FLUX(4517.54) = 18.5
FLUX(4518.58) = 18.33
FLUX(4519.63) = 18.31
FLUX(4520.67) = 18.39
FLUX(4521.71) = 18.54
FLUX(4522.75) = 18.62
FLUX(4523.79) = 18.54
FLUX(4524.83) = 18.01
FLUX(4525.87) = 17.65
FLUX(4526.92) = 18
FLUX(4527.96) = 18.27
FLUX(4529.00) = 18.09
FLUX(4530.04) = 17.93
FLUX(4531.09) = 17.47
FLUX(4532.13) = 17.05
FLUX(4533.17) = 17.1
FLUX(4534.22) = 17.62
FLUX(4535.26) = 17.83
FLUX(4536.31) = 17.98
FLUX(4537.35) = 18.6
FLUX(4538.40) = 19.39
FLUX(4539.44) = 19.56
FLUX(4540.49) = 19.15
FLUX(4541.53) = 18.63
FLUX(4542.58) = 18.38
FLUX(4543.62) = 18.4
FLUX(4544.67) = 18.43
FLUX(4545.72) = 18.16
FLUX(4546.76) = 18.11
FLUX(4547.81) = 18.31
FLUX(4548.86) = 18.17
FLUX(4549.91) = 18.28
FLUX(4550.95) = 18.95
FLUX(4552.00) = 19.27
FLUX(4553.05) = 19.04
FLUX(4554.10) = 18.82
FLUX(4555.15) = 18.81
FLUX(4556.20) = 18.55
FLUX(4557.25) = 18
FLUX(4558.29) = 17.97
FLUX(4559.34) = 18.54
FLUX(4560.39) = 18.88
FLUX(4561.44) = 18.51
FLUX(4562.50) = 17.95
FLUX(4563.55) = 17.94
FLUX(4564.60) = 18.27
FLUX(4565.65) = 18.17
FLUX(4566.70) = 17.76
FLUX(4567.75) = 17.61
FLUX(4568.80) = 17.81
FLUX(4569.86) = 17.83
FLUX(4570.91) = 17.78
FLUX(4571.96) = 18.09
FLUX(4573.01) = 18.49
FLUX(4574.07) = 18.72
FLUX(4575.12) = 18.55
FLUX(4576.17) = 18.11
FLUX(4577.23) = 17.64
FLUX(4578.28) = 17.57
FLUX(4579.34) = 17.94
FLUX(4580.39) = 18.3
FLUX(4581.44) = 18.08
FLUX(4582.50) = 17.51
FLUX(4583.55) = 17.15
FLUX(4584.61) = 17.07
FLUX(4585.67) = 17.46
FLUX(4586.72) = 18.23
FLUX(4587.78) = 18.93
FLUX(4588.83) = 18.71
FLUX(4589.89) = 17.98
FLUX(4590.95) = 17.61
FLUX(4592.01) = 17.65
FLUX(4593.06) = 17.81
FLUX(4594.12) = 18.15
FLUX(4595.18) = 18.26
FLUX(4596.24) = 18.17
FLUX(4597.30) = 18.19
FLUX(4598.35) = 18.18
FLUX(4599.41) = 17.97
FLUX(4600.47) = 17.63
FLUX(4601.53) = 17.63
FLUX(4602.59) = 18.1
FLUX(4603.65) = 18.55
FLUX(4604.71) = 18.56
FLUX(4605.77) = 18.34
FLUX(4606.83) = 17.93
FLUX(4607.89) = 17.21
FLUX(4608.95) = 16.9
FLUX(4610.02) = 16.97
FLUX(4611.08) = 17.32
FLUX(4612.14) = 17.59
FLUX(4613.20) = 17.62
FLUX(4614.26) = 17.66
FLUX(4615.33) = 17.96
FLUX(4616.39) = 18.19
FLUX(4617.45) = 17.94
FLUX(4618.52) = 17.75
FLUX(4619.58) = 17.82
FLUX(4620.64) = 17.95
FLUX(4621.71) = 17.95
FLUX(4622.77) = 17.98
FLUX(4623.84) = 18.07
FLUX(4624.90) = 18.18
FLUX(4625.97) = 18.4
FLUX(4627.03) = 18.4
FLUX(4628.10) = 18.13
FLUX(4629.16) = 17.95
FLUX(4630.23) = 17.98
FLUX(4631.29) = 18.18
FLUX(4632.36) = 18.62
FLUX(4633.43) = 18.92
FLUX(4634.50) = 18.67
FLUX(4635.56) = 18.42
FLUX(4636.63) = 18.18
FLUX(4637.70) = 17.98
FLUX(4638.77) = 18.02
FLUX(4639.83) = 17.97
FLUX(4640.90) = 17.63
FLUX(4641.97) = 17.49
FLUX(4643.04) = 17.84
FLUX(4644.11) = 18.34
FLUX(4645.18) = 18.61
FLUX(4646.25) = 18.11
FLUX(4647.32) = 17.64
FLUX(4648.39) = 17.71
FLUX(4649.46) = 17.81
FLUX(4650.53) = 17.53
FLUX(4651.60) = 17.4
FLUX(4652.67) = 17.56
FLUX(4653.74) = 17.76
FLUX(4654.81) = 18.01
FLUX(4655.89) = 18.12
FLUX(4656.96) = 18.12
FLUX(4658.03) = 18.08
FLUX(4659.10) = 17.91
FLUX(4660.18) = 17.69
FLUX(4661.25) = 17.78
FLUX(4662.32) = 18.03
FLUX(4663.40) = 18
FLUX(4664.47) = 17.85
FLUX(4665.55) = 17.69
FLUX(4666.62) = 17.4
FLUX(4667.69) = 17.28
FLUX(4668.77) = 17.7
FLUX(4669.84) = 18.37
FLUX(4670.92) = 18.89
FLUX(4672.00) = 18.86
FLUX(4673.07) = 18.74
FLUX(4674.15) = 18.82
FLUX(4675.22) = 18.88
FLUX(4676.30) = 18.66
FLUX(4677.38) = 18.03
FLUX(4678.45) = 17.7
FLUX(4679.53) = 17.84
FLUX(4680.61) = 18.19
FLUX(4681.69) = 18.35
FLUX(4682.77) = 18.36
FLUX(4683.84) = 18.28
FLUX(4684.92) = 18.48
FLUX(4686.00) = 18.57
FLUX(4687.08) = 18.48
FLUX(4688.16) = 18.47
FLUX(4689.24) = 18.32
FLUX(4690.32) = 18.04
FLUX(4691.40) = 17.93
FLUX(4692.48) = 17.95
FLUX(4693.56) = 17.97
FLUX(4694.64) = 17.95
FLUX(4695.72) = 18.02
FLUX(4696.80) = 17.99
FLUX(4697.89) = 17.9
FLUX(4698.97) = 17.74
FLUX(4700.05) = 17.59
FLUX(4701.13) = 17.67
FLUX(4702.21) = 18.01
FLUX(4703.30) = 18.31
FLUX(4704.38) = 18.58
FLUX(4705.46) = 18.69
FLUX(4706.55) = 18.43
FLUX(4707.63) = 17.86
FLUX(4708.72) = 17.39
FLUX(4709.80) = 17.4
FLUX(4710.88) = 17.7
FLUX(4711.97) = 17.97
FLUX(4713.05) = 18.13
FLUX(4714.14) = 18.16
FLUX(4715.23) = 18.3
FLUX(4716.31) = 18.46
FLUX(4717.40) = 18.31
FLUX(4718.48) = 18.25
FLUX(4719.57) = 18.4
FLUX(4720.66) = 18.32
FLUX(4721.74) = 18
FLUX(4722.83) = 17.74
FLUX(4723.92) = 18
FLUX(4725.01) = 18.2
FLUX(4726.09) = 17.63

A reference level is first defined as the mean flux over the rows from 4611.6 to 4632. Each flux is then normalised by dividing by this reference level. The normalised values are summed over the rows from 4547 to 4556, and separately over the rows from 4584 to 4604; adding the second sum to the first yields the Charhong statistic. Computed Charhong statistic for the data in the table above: 27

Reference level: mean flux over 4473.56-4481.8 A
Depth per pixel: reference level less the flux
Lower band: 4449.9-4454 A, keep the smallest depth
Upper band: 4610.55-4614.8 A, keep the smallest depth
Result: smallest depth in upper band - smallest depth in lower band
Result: 1.0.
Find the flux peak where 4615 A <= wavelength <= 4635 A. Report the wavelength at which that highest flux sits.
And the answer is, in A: 4633.43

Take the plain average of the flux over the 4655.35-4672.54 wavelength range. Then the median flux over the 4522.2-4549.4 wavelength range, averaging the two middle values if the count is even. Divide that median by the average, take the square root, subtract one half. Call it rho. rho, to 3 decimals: 0.505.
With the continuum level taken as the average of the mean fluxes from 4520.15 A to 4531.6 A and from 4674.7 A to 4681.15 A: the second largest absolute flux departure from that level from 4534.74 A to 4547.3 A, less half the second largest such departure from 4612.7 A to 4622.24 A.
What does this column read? 1.0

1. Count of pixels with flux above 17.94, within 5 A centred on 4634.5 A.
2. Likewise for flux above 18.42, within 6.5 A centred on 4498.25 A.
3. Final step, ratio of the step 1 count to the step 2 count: 5.0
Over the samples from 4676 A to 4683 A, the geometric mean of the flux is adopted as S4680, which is 18.2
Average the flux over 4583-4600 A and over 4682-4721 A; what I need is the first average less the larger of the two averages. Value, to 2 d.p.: -0.15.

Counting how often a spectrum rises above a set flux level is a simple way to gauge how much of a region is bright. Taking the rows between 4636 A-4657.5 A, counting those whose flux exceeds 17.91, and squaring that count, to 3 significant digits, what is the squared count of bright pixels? 100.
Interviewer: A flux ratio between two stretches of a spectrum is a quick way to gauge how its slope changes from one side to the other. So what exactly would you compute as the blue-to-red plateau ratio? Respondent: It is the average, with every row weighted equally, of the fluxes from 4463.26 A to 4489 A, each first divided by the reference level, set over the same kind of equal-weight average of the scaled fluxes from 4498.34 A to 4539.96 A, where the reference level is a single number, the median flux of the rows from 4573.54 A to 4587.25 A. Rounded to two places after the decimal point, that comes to 1.01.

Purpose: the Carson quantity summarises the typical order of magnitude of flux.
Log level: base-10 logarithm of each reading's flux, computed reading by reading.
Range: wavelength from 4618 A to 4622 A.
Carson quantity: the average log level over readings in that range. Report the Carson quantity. 1.252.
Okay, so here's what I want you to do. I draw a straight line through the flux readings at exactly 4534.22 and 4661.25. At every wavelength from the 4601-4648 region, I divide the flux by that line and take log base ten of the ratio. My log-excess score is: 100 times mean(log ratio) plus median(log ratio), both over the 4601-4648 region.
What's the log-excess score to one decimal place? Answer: 0.6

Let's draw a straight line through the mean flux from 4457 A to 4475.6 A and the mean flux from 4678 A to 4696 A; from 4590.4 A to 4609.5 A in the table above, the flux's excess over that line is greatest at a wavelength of 4604.71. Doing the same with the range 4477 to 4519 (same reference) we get 4485.41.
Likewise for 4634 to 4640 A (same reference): 4634.50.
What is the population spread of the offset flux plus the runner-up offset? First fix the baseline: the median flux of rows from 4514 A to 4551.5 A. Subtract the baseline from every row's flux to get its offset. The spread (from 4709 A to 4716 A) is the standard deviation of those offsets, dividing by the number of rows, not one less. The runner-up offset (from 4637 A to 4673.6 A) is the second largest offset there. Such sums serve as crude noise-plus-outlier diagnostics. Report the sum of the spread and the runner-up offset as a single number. 0.86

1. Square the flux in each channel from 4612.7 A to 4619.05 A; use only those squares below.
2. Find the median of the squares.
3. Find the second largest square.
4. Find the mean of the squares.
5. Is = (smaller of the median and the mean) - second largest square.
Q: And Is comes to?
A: -4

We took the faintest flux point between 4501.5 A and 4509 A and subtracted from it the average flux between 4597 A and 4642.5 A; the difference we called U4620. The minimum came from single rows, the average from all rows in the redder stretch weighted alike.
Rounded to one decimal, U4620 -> 0.1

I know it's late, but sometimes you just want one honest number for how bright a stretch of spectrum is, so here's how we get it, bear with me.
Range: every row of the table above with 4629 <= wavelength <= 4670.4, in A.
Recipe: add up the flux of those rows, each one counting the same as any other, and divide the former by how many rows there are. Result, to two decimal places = 17.96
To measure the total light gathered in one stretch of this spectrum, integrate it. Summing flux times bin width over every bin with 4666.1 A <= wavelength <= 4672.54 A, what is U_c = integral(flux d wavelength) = 117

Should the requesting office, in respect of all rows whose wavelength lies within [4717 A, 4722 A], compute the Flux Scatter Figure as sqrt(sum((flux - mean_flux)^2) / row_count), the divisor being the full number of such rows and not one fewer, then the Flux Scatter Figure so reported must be 0.14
